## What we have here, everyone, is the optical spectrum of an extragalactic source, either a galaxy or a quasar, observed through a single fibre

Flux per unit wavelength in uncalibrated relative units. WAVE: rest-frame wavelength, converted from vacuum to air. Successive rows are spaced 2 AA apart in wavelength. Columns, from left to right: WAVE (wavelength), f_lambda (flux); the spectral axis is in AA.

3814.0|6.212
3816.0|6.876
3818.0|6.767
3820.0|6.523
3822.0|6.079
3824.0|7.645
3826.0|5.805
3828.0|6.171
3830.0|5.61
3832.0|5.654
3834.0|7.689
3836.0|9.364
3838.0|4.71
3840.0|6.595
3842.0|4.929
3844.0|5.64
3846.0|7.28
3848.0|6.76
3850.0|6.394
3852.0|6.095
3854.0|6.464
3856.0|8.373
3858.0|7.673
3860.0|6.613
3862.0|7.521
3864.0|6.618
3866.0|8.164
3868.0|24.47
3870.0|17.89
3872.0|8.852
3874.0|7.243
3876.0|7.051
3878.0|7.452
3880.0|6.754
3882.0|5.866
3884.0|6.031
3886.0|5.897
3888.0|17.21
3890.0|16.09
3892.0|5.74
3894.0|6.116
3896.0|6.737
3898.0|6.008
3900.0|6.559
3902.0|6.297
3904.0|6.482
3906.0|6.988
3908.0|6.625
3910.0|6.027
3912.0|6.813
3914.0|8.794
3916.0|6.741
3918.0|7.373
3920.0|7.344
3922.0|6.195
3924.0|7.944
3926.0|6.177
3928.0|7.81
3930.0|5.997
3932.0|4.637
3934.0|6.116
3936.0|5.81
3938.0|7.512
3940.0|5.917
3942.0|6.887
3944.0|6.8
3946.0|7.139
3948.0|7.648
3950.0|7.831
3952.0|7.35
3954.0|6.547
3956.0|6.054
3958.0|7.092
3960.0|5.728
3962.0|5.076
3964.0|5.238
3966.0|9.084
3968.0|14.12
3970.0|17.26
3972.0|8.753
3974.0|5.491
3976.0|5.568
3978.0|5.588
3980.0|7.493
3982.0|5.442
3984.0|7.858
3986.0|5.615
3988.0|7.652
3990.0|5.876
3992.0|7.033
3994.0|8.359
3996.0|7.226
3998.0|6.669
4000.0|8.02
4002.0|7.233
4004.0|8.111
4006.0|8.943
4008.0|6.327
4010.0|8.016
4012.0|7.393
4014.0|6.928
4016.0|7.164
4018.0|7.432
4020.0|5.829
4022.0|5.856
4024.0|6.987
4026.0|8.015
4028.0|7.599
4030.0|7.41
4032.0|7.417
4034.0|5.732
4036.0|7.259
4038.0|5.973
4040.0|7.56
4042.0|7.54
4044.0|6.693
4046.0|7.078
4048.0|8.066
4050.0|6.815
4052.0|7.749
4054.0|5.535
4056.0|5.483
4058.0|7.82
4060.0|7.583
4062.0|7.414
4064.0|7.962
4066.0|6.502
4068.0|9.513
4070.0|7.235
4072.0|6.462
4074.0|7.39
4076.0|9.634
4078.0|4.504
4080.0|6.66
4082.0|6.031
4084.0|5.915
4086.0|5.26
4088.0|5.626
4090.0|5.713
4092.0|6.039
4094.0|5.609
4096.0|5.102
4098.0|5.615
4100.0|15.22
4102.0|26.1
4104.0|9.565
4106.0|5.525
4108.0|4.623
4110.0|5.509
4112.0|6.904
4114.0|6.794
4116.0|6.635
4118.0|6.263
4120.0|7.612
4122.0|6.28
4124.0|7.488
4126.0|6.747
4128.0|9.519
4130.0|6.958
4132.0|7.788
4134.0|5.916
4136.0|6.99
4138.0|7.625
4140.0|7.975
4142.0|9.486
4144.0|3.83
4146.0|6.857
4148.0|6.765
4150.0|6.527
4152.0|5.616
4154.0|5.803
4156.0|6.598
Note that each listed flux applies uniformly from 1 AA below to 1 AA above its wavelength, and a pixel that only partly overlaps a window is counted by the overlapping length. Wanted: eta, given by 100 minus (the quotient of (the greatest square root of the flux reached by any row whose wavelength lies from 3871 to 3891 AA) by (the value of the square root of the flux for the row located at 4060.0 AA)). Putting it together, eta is 98.5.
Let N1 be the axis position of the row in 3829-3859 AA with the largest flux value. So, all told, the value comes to 3836.0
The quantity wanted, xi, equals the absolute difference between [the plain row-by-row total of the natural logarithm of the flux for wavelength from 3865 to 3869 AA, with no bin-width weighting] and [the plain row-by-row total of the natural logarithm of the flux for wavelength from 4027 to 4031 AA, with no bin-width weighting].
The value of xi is 1.27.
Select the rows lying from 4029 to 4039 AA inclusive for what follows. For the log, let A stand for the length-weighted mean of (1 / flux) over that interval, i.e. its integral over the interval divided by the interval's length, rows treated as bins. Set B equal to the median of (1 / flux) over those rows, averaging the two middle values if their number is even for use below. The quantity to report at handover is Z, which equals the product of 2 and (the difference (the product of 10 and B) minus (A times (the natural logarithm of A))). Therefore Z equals 3.32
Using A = 0.150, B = 0.138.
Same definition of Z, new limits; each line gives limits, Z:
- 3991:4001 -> 3.31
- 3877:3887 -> 3.90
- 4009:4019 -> 3.25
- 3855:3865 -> 3.20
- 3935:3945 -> 3.52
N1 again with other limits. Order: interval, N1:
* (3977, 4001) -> 3994.0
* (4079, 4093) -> 4080.0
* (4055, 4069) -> 4068.0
